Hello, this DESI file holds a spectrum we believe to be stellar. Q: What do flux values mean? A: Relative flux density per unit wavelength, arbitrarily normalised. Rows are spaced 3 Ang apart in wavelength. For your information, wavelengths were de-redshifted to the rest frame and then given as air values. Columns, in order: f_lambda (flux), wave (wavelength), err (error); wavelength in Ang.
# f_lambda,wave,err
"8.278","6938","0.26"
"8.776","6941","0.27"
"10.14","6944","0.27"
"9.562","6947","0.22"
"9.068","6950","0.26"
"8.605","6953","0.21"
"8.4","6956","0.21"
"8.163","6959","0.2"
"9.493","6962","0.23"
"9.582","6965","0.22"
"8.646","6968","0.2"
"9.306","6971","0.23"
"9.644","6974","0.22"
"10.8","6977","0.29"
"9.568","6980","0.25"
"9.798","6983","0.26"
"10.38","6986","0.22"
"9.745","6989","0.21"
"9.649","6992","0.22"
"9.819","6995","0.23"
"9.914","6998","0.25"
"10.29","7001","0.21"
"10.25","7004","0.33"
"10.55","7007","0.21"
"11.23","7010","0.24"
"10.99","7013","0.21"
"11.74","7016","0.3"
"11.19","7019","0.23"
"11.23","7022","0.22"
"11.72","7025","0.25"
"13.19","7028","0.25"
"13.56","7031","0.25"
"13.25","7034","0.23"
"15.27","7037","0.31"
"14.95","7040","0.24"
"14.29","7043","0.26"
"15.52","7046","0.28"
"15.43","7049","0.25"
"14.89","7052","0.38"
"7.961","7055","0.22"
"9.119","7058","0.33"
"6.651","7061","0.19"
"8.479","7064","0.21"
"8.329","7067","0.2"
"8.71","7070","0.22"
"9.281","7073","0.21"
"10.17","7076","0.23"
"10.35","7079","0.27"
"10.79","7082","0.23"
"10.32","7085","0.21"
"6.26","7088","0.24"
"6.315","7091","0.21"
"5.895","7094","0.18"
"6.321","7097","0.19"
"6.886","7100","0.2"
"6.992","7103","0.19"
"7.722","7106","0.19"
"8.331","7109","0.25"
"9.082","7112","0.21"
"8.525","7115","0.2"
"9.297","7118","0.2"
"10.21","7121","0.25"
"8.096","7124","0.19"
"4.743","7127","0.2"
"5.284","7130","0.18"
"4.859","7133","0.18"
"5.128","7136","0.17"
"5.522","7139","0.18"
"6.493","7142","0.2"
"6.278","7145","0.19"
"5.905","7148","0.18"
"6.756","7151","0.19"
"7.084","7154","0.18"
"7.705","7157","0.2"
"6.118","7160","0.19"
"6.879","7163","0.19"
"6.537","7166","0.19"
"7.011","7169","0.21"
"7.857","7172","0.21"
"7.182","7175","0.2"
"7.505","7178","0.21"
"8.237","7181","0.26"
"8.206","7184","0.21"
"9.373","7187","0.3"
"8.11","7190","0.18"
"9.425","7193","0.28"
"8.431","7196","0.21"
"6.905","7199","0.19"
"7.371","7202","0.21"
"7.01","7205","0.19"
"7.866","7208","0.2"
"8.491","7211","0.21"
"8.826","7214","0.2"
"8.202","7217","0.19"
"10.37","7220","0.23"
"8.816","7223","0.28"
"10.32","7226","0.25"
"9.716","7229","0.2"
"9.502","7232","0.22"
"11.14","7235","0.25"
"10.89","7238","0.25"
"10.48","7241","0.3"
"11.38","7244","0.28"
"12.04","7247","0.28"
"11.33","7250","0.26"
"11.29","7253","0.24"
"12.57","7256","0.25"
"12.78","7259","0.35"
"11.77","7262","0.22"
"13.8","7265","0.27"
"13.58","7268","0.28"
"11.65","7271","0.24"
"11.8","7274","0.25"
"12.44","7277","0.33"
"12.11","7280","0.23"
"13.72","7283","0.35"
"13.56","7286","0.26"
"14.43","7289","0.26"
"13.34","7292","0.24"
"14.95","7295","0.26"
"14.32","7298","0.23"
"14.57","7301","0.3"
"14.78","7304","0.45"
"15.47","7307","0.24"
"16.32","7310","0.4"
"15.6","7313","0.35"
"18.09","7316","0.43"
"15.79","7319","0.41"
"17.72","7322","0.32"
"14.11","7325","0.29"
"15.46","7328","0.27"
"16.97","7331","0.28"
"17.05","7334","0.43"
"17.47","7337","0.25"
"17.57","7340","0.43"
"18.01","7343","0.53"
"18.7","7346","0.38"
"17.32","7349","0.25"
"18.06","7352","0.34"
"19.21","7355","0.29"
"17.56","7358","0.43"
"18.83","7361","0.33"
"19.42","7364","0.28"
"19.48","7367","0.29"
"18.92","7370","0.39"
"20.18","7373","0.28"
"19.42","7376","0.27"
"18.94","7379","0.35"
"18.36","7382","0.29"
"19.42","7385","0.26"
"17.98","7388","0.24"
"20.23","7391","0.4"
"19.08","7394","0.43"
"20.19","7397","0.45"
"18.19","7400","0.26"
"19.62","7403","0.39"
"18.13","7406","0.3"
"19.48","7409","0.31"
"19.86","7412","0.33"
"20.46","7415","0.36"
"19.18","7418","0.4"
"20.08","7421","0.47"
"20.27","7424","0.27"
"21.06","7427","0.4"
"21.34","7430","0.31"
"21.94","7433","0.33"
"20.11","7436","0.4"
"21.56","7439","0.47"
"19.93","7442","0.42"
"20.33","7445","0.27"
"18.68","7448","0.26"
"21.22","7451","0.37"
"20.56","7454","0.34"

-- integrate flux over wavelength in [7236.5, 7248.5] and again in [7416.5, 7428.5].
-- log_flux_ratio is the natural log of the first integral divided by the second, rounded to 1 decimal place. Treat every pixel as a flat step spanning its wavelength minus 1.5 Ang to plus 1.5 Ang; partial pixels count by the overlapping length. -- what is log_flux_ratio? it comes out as -0.6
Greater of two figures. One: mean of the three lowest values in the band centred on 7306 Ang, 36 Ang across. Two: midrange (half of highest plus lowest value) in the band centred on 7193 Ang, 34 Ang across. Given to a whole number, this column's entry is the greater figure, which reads 14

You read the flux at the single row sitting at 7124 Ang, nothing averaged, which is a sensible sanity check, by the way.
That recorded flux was 8.096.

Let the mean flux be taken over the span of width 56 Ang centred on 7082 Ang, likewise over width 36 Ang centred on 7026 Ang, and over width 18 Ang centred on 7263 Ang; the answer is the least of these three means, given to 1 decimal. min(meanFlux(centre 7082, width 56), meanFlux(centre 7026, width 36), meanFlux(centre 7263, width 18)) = 8.2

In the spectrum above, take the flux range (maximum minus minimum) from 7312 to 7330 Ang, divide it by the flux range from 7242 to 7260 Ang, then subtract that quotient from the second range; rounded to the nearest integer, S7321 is -1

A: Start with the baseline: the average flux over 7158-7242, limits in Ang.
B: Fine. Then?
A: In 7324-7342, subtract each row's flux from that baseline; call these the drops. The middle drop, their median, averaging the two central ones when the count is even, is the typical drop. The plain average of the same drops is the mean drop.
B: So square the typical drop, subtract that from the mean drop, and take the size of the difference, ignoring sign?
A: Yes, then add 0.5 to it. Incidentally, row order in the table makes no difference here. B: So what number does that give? 82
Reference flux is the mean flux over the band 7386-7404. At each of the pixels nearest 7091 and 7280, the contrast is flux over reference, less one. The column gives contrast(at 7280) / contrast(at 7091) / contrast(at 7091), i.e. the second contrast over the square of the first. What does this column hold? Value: -0.82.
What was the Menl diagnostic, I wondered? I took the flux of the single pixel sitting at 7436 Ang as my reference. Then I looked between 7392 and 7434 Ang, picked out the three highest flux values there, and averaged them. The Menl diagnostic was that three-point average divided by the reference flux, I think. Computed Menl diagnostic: 1.1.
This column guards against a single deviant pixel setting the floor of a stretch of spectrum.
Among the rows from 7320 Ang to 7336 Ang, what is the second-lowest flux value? 15.46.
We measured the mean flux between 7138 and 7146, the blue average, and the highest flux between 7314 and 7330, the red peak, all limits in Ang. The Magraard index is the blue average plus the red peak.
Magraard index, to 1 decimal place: 24.2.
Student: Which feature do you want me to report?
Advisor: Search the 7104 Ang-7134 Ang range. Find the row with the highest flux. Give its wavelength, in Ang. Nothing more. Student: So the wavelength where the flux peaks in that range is 7121 Ang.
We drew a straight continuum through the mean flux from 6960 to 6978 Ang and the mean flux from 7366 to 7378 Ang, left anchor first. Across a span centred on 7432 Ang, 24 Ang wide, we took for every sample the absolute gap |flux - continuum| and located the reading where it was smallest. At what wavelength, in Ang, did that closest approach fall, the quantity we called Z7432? 7427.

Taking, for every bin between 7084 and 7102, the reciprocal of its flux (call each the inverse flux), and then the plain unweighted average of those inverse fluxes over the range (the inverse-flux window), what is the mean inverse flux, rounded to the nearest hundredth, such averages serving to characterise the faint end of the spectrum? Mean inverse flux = 0.15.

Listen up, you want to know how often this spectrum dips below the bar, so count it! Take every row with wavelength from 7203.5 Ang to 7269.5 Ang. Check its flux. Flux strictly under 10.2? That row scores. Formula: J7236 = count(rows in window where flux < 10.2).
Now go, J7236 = 8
